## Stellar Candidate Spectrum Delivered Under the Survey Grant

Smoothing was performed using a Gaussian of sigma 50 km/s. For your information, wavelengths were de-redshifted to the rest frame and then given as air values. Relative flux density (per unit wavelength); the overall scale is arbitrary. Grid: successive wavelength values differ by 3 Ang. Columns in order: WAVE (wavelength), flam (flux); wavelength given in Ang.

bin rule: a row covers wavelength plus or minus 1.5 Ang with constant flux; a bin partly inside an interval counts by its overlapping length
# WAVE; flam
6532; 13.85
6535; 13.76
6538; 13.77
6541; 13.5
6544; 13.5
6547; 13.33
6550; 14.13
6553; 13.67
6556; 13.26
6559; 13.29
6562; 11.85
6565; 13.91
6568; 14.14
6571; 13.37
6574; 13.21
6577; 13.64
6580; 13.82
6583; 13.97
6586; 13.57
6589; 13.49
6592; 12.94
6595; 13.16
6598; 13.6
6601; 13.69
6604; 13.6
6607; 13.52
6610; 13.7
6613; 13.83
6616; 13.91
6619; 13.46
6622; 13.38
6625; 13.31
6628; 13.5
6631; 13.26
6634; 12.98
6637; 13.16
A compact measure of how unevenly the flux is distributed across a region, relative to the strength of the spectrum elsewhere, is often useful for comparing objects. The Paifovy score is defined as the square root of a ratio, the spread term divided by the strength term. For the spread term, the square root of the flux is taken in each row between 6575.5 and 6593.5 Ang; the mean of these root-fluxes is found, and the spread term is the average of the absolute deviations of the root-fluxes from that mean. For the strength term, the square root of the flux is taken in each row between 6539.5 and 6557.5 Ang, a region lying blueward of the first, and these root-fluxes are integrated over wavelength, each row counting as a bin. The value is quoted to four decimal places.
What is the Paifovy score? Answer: 0.0221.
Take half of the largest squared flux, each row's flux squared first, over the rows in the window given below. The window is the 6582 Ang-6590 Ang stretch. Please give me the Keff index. 97.6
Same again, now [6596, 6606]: 93.7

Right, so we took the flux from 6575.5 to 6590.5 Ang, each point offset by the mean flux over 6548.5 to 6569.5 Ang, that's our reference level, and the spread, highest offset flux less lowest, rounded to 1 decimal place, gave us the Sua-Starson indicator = 0.5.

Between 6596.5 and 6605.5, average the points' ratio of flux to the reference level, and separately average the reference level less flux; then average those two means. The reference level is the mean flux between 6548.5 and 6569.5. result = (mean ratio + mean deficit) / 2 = 0.423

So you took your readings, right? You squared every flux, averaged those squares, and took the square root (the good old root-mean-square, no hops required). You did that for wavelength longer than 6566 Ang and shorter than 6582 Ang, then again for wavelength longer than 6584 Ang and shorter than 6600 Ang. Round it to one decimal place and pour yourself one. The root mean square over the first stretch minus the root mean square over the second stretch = 0.3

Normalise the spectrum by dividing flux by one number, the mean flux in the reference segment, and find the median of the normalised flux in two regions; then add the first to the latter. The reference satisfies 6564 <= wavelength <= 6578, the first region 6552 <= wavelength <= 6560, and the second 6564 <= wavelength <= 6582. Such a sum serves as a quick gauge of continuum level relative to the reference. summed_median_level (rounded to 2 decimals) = 1.98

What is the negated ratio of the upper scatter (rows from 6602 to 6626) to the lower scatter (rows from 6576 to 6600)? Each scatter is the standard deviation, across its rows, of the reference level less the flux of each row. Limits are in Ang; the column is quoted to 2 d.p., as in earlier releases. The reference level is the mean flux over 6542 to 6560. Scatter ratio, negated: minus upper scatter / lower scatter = -0.64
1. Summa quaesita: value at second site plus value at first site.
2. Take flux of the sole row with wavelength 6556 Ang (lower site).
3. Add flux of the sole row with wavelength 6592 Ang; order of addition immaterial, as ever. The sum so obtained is 26.2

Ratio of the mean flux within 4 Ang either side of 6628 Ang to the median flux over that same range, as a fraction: 1.004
